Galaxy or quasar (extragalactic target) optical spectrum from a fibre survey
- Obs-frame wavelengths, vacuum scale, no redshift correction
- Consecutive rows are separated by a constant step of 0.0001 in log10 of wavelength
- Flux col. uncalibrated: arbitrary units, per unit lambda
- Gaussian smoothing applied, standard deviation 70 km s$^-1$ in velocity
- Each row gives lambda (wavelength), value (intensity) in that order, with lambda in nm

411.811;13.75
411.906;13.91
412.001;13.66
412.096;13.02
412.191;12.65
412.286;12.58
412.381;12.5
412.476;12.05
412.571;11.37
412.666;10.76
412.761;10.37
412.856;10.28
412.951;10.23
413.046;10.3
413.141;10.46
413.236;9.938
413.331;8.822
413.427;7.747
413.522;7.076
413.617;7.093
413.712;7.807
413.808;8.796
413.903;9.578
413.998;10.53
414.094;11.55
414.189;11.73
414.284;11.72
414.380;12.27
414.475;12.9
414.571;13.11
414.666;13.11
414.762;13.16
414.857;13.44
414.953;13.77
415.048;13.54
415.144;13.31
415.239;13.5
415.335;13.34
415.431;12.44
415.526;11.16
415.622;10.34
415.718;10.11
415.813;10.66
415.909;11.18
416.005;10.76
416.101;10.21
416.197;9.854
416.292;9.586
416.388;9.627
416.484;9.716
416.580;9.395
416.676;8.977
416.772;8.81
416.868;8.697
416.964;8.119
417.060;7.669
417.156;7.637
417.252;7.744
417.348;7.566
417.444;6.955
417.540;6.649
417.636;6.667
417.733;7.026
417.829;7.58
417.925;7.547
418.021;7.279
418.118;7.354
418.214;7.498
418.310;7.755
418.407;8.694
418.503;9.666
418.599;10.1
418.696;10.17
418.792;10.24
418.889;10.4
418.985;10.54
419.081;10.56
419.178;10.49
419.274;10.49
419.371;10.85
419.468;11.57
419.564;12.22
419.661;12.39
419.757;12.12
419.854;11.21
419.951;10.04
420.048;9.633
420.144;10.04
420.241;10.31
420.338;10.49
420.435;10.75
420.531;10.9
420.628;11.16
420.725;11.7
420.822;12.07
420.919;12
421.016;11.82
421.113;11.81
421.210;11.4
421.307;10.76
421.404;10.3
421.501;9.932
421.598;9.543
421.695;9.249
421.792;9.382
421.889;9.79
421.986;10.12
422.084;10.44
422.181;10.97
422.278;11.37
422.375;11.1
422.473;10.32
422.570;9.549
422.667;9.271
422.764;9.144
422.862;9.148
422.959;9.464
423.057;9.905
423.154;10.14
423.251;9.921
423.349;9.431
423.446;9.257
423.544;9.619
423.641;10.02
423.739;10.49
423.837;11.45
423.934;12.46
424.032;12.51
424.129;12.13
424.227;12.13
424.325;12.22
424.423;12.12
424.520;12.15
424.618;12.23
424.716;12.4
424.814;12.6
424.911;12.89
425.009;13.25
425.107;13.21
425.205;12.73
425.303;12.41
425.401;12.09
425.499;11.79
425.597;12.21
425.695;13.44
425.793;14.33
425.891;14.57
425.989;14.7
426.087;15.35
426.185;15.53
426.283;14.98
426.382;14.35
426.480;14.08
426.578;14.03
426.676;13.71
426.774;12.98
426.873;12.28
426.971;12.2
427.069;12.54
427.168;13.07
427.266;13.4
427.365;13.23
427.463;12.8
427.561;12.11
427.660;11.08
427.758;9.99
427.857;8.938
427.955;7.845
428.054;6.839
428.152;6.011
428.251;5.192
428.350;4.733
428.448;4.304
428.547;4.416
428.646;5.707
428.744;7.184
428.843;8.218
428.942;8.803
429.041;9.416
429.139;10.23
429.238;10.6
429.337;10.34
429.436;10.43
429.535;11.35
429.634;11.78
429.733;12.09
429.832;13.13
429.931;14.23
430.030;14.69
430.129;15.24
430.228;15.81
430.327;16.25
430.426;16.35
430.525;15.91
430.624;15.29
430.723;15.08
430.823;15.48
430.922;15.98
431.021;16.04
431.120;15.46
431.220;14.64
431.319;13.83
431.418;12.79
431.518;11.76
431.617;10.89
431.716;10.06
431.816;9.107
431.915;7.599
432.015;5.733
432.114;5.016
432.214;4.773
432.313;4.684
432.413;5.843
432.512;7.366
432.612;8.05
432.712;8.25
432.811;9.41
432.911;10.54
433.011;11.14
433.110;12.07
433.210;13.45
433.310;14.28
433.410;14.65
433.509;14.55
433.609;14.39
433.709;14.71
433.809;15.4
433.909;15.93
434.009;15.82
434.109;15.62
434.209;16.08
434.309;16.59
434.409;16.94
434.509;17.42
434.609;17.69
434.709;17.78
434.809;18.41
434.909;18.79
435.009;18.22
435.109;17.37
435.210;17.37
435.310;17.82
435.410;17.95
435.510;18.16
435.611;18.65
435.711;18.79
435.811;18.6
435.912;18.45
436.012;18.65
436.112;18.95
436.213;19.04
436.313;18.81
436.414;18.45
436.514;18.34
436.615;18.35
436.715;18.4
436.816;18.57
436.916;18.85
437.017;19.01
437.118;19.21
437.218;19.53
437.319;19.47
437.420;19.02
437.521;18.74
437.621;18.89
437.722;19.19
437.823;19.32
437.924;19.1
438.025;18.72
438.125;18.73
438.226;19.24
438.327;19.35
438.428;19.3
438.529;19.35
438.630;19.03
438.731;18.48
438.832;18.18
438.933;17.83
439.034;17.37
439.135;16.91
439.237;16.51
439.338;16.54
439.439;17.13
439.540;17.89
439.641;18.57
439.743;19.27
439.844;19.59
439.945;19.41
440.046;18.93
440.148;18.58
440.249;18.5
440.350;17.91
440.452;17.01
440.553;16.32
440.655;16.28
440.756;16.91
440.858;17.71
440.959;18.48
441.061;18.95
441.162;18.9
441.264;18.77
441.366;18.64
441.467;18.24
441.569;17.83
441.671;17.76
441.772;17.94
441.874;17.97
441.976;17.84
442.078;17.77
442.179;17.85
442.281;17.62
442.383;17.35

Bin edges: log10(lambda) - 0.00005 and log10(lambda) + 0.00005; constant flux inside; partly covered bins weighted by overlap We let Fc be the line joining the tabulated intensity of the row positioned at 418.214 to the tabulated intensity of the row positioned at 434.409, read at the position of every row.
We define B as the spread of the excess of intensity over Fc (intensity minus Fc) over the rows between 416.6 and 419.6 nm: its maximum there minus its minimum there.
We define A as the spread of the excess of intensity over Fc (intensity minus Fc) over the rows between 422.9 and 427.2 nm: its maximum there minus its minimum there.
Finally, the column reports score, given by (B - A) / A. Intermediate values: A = 4.7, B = 4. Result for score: -0.1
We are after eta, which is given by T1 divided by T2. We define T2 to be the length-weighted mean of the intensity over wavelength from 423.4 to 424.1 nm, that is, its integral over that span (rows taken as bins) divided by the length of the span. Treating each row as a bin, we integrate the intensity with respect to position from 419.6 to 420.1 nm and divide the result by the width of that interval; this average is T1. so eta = 1.0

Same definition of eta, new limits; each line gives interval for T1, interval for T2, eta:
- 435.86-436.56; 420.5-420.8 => 1.6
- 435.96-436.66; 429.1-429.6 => 1.8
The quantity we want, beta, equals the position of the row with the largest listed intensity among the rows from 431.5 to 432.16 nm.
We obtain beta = 431.518 nm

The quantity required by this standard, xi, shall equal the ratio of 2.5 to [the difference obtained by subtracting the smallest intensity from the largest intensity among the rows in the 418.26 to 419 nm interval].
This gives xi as 0.9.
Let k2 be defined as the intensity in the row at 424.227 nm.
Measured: 12.13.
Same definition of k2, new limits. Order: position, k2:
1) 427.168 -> 13.07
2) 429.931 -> 14.23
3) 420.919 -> 12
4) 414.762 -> 13.16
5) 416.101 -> 10.21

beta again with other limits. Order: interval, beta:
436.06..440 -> 439.844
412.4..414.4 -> 414.380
